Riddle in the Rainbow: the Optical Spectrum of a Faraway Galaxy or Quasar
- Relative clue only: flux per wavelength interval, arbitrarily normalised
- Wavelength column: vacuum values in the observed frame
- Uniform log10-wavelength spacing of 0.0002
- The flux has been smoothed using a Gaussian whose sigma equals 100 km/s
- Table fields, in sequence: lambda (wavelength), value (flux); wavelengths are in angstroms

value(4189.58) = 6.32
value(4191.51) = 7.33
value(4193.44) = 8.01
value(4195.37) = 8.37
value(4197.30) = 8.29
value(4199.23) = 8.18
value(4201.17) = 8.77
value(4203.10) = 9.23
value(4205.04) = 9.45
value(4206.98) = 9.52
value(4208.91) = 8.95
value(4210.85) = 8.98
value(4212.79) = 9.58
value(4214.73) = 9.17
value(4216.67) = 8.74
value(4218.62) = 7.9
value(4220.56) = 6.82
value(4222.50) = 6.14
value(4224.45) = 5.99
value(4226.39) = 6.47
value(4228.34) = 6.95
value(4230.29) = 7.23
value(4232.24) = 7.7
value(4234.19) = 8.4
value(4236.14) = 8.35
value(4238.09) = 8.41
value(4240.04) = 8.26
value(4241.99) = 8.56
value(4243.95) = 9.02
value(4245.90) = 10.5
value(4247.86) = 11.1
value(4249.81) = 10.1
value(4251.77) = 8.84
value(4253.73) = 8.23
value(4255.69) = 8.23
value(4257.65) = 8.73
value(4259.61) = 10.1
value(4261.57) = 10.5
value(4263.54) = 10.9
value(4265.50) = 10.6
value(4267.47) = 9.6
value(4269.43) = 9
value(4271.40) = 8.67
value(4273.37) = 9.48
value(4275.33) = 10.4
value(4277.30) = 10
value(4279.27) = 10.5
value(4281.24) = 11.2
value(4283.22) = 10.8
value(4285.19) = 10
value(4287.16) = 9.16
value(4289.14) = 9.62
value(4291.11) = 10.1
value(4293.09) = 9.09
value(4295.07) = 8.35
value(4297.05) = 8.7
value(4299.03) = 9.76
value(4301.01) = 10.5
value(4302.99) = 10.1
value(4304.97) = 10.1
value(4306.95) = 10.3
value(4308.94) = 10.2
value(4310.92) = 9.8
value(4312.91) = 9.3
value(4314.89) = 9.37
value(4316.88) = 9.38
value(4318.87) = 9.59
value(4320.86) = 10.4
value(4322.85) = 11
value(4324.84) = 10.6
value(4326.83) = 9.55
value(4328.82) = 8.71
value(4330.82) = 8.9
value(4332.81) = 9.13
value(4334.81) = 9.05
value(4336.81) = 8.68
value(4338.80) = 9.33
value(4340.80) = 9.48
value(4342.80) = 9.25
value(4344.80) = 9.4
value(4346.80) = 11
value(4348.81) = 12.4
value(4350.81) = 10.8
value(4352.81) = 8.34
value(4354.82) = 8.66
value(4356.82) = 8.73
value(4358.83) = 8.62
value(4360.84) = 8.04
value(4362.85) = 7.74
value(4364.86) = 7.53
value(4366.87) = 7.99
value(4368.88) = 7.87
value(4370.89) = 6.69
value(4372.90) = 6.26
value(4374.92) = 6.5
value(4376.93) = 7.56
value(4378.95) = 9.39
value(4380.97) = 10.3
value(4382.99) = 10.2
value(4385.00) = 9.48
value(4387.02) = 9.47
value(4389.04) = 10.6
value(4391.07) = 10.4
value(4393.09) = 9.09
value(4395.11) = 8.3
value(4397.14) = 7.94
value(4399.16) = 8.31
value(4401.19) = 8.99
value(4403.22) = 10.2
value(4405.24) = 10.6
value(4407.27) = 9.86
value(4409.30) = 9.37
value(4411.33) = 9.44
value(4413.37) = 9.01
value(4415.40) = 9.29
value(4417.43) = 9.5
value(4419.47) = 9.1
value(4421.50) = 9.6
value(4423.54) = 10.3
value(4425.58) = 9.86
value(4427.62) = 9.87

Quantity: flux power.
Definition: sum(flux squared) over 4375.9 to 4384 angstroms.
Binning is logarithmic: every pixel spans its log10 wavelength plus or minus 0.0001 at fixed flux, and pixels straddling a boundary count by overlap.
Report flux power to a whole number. 355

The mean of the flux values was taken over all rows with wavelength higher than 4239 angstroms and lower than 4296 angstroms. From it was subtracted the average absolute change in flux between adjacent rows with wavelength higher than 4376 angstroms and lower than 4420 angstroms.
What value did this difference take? 9.0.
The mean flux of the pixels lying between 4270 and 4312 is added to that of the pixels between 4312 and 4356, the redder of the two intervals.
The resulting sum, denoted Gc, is 19.5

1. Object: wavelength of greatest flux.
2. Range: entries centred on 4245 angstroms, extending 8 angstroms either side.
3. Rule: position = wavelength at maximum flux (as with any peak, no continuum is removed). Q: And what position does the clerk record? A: 4247.86 angstroms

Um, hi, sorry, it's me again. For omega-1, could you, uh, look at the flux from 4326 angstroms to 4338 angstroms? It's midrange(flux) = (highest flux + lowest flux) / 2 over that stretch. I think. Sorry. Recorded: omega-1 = 9.1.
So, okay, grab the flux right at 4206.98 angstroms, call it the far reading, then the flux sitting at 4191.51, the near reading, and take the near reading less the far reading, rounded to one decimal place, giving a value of -2.2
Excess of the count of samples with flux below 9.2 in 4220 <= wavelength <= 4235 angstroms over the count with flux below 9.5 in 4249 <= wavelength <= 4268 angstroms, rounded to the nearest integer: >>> 4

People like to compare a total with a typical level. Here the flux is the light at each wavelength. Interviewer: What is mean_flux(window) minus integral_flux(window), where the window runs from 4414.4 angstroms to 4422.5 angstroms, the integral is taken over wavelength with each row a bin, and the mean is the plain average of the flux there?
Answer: -67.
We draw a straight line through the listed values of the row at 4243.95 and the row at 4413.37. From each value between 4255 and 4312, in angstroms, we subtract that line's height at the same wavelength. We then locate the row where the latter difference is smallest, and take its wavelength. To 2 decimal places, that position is 4255.69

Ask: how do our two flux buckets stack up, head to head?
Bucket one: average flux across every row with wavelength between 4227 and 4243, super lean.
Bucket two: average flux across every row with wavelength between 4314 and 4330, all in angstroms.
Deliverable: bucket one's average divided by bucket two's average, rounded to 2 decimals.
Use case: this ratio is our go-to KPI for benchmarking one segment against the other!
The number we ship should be 0.81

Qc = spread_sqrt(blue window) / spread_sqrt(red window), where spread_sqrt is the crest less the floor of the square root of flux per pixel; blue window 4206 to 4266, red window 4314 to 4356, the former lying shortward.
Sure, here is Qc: 1.4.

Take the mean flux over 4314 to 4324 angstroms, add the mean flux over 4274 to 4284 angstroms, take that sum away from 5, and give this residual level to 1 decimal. -15.5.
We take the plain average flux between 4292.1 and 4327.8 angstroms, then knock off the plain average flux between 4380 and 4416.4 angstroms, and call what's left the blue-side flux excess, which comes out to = 0.29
